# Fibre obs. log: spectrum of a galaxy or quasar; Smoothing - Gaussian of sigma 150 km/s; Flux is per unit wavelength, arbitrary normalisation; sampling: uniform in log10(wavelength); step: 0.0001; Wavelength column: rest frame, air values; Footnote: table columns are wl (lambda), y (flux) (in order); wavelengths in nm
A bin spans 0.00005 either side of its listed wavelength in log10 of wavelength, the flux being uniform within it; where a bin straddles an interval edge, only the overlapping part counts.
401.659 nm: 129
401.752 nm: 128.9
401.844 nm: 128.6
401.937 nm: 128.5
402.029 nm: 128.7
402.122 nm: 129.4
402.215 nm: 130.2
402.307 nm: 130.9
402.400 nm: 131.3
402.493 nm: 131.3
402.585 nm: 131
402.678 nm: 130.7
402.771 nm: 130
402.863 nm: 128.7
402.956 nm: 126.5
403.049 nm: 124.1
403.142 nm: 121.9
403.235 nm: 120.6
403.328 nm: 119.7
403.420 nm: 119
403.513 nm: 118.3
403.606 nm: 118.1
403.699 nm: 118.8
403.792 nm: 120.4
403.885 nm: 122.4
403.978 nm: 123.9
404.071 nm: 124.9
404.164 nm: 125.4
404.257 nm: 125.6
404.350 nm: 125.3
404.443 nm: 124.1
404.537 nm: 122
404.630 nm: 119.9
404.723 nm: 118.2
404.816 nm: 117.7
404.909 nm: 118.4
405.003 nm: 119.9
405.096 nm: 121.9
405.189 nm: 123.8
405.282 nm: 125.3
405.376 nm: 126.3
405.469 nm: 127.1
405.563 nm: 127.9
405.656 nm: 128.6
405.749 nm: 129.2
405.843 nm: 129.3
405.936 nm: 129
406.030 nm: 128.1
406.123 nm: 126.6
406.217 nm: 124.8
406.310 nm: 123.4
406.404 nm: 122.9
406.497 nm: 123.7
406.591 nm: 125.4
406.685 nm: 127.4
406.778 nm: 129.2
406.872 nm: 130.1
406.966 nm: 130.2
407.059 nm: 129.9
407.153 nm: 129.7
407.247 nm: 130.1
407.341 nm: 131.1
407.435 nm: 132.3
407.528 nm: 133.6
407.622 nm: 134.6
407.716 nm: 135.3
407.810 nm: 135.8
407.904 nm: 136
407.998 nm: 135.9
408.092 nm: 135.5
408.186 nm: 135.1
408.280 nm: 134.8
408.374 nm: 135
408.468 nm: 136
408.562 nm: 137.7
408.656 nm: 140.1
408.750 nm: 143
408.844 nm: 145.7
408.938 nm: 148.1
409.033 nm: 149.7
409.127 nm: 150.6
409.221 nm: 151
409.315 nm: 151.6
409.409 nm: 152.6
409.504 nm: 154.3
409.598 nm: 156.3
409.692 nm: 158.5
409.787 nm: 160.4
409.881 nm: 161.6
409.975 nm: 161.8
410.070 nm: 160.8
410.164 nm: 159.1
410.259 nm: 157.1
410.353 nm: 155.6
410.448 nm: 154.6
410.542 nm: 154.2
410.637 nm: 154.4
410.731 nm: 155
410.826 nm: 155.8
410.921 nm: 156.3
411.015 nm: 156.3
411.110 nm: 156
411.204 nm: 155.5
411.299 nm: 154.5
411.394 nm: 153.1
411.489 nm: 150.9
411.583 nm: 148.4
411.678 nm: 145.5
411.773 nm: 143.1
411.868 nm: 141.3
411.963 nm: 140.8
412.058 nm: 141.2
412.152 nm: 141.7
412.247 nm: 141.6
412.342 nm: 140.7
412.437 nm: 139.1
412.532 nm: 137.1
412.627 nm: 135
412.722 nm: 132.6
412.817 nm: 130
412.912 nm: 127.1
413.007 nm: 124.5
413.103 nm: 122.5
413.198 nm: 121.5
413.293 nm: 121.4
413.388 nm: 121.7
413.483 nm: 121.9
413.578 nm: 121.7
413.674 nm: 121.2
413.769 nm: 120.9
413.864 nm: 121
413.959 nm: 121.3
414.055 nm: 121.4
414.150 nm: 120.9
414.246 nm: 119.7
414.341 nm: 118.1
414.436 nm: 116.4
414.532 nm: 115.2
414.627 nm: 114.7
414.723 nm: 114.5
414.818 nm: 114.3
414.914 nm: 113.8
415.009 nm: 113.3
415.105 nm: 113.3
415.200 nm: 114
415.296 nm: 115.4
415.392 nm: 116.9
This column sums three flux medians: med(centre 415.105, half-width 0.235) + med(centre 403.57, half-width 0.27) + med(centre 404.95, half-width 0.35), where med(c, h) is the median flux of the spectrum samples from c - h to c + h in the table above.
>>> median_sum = 353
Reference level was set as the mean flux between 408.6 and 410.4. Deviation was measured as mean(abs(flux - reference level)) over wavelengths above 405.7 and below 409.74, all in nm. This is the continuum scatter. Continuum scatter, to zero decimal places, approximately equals 18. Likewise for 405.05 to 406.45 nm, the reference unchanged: 27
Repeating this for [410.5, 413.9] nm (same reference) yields 15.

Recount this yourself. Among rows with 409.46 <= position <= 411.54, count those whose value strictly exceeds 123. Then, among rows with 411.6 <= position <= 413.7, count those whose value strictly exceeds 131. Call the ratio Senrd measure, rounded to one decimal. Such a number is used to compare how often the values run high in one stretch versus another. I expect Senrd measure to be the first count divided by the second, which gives 1.8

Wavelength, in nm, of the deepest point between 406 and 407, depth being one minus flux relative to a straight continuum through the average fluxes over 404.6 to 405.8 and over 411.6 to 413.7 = 406.404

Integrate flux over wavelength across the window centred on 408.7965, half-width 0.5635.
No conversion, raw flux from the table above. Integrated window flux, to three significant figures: 162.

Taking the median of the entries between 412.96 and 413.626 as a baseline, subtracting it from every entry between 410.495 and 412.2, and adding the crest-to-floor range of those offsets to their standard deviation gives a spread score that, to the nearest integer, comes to 22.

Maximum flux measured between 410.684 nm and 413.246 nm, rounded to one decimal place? 156.3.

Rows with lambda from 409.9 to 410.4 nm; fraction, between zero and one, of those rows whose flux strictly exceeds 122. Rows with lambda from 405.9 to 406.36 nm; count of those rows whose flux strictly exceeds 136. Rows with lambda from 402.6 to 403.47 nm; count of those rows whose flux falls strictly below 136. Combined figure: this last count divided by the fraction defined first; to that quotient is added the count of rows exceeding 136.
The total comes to 9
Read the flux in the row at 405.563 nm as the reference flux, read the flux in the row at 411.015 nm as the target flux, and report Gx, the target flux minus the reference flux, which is 28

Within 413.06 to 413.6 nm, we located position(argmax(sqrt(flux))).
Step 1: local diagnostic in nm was 413.103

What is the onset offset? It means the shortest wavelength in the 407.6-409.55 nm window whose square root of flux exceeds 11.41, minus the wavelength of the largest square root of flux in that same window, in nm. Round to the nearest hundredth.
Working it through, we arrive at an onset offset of -1.88 nm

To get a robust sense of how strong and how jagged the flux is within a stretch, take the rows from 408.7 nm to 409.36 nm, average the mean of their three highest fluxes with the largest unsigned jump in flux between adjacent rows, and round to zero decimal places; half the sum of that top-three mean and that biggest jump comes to 77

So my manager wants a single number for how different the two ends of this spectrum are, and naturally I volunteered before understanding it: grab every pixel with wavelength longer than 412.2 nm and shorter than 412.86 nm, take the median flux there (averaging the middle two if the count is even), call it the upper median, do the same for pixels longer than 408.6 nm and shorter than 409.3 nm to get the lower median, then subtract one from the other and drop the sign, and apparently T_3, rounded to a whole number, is 11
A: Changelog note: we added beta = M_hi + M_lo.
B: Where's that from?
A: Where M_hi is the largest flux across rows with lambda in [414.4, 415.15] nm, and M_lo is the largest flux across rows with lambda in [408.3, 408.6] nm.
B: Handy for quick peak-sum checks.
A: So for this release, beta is 254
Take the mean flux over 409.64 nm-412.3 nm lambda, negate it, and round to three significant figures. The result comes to -153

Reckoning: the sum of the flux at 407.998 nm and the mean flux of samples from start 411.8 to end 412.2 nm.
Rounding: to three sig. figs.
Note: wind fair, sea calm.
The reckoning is 277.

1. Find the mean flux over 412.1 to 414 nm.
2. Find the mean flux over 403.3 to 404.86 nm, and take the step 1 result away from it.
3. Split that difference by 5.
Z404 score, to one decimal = -1.4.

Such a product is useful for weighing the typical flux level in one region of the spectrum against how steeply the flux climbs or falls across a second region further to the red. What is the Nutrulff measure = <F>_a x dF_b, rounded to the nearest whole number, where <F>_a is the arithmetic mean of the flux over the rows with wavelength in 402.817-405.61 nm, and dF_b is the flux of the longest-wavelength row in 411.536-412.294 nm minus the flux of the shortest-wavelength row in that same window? -833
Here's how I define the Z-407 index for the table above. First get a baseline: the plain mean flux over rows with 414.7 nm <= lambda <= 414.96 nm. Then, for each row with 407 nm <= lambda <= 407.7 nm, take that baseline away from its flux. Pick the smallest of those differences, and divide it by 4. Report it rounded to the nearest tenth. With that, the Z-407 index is 3.9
